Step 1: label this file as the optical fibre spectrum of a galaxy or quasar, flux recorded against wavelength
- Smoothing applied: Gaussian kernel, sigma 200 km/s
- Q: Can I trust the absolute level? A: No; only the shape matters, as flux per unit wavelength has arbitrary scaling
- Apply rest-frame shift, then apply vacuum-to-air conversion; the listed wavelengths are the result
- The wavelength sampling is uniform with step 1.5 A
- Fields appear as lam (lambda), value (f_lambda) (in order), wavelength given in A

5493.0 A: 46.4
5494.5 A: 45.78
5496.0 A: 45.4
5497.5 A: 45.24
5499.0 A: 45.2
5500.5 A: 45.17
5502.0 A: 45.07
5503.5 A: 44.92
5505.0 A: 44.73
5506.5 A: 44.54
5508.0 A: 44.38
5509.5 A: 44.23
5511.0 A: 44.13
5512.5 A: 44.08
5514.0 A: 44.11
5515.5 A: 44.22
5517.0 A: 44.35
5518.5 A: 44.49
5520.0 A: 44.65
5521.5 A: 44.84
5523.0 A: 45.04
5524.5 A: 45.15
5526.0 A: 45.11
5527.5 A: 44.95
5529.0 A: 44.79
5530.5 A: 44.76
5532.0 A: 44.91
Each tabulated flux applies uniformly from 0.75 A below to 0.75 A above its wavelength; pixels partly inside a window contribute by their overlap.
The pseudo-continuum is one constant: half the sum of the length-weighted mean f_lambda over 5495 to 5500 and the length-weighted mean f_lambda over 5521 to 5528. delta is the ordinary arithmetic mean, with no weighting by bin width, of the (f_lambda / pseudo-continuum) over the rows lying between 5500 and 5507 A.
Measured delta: 0.99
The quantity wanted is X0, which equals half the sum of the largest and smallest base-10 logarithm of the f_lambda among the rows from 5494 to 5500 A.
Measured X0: 1.66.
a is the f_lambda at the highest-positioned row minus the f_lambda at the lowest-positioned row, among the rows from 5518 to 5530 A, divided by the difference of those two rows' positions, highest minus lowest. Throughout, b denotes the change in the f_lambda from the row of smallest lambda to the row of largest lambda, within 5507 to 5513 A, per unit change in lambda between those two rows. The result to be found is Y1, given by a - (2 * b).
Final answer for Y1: 0.16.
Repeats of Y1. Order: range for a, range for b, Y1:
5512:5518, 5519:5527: -0.09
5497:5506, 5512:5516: -0.16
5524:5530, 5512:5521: -0.23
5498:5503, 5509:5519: -0.10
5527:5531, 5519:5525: -0.29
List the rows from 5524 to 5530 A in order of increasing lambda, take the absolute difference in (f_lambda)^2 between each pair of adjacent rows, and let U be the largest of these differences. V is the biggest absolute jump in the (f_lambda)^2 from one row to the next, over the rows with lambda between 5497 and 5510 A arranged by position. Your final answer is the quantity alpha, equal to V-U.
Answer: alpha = 3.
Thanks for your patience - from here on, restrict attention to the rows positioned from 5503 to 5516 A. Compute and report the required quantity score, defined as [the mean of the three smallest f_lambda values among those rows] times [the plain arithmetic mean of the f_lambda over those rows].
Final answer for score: 1957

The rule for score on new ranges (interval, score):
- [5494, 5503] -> 2046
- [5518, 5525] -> 2002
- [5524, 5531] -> 2015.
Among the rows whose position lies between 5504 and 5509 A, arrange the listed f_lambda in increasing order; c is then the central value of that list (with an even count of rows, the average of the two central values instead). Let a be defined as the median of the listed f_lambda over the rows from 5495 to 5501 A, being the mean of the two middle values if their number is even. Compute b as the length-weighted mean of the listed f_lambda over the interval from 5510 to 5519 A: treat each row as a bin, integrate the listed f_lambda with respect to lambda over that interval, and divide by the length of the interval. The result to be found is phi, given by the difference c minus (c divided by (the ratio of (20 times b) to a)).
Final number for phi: 42.3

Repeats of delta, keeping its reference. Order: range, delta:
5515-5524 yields 0.99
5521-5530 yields 1.00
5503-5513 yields 0.98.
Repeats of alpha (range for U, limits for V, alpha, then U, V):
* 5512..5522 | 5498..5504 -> -4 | 17.0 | 13.5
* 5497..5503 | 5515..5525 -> 9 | 9.0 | 18.0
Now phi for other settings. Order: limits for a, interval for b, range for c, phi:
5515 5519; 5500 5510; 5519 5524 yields 42.6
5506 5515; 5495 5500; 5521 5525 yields 42.8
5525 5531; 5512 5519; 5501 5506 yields 42.6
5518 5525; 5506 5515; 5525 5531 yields 42.6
